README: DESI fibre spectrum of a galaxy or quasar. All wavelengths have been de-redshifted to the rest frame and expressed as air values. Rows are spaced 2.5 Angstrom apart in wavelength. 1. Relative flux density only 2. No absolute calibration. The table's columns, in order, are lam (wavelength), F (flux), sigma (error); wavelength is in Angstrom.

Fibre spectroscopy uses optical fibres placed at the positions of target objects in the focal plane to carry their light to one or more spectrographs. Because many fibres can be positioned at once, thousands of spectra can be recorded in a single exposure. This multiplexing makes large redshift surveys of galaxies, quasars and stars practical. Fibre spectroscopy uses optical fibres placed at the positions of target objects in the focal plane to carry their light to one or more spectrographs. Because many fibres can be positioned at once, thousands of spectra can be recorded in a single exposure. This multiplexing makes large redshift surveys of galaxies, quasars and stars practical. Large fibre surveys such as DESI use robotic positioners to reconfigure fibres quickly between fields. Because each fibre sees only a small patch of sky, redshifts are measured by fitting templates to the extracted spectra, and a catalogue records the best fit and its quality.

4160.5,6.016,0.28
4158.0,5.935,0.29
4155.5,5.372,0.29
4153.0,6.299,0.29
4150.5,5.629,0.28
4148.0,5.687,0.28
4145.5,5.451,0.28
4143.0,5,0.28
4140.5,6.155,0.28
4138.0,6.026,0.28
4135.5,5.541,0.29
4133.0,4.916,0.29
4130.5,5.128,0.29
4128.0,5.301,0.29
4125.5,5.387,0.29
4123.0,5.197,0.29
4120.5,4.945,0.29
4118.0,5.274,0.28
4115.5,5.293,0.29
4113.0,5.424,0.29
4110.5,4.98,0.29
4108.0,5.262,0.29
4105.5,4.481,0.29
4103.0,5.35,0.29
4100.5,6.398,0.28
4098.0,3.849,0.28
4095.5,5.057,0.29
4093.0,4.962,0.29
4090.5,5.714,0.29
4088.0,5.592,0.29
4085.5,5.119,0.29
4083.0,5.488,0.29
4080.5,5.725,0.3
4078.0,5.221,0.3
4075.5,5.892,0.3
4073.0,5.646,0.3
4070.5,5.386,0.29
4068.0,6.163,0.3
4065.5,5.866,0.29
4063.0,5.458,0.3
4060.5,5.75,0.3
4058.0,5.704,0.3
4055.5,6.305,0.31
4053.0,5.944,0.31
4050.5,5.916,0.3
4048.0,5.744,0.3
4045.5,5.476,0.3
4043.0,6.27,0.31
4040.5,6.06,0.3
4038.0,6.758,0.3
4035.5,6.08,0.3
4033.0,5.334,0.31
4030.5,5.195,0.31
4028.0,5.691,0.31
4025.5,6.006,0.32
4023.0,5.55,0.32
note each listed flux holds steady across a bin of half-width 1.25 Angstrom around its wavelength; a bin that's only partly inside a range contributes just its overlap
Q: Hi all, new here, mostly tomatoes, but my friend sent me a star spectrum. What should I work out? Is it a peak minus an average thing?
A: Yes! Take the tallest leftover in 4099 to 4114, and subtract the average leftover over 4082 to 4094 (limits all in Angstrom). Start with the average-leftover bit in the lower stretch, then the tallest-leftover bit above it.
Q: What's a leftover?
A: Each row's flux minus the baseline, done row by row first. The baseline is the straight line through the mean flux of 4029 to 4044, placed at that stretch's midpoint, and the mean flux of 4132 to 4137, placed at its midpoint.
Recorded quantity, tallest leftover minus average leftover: 1.1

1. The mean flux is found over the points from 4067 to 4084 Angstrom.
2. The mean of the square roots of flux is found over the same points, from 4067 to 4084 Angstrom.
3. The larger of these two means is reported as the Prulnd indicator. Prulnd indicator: 5.6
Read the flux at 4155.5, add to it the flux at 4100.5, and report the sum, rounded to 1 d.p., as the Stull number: 11.8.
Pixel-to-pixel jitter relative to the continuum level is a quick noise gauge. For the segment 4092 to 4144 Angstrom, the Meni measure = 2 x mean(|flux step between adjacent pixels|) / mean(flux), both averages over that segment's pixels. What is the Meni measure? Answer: 0.21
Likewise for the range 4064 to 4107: 0.24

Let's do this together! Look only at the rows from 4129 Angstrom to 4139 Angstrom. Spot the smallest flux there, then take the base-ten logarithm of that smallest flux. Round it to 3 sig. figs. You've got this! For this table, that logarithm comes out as 0.692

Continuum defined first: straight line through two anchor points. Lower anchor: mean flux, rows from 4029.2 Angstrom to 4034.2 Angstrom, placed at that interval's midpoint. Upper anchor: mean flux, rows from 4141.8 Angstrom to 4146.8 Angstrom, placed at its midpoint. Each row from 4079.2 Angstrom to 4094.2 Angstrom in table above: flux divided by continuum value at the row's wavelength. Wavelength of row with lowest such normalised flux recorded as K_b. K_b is 4093.0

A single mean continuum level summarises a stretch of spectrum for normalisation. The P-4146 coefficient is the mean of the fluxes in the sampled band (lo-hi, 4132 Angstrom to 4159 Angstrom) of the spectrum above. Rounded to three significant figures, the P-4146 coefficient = 5.64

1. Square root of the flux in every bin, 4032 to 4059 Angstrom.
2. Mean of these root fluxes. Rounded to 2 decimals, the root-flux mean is 2.44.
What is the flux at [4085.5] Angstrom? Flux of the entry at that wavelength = 5.119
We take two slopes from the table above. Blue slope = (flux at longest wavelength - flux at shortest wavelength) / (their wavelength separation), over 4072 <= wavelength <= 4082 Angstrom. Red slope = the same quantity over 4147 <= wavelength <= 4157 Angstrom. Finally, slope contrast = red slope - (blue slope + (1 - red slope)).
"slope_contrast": -1.09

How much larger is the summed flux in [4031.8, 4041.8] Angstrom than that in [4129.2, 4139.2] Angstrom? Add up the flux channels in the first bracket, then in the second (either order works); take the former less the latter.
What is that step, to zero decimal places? 3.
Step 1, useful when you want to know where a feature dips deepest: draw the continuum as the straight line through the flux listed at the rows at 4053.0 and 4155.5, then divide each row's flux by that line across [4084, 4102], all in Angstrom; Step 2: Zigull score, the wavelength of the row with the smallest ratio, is 4098.0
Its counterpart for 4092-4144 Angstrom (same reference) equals 4098.0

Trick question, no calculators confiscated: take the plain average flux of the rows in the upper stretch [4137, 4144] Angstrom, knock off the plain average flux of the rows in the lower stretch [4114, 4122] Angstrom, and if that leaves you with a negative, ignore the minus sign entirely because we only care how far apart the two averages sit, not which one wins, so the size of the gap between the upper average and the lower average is 0.56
